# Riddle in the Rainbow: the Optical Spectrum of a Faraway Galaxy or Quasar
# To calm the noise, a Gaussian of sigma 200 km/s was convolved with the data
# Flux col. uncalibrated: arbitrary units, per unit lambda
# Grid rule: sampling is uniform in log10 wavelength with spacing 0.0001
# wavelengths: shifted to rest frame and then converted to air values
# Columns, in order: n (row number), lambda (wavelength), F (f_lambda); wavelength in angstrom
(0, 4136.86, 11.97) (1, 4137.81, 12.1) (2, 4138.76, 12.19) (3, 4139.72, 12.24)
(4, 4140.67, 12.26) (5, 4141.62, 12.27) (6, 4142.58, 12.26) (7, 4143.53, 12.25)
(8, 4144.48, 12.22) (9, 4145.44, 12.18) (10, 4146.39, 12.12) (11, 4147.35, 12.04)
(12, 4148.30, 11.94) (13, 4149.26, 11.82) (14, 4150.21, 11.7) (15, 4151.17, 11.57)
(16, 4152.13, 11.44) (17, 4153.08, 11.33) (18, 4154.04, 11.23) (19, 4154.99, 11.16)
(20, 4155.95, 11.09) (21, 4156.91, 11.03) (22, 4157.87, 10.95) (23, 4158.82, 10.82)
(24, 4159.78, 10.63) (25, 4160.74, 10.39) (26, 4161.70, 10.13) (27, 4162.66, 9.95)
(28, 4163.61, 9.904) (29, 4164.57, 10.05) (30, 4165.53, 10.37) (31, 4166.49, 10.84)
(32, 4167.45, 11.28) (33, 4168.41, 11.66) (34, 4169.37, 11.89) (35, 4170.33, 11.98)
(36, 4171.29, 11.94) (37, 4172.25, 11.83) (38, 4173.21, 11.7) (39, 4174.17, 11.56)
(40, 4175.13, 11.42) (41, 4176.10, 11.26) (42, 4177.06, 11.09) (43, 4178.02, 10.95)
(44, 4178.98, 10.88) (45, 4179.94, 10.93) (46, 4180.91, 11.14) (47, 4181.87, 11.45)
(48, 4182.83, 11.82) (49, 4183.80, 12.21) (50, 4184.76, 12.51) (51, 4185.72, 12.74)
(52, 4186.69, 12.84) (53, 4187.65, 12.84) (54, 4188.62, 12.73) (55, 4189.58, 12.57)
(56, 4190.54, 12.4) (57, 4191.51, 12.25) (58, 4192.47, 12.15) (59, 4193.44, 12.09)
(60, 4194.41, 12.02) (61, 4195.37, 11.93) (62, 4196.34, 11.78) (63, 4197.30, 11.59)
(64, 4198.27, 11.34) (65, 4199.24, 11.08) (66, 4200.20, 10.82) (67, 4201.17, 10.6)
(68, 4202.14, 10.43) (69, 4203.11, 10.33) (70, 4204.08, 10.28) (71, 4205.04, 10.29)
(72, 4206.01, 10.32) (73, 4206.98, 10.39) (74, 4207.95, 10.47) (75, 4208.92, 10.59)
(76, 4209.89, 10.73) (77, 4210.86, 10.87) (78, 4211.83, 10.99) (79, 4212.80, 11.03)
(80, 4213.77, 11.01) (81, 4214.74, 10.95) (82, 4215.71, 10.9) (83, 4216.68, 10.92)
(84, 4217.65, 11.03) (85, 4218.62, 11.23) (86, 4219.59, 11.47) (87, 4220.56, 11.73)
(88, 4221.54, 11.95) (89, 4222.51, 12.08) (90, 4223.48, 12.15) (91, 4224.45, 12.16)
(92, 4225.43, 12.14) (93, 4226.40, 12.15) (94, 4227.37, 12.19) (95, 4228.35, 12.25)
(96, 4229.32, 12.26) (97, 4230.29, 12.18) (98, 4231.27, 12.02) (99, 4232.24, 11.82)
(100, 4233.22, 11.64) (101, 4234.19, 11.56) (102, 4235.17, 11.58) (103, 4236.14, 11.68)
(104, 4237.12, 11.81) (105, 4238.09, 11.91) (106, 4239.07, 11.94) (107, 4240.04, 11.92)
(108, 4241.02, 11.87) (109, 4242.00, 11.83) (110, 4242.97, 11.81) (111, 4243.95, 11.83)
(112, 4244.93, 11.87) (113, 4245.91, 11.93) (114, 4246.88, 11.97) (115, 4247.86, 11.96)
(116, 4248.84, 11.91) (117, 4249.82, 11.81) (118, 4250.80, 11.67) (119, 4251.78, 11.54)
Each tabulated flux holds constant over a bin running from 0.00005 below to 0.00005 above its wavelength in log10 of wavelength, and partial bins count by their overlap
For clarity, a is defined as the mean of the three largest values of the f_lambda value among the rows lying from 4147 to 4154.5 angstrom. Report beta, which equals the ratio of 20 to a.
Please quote 1.68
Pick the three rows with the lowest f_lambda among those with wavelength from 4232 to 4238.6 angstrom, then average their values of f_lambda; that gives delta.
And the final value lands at 11.6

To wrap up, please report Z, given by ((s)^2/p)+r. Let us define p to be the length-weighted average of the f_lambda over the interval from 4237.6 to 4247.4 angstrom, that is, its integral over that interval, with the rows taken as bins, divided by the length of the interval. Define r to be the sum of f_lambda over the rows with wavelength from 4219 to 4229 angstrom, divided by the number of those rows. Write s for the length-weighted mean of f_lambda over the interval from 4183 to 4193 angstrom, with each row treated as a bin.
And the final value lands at 25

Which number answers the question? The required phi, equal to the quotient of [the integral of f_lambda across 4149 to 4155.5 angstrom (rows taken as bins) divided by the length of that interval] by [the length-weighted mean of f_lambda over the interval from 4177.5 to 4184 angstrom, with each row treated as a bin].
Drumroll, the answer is 1.01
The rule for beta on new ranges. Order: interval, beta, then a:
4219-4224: 1.66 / 12.1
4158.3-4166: 1.88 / 10.6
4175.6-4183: 1.74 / 11.5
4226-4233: 1.63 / 12.2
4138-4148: 1.63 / 12.3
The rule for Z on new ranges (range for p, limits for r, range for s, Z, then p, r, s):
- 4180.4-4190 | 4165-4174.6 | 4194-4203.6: 22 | 12.3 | 11.5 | 11.2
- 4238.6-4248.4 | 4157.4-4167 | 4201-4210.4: 20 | 11.9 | 10.4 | 10.4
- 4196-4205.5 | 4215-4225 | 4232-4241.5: 24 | 10.8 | 11.6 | 11.8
